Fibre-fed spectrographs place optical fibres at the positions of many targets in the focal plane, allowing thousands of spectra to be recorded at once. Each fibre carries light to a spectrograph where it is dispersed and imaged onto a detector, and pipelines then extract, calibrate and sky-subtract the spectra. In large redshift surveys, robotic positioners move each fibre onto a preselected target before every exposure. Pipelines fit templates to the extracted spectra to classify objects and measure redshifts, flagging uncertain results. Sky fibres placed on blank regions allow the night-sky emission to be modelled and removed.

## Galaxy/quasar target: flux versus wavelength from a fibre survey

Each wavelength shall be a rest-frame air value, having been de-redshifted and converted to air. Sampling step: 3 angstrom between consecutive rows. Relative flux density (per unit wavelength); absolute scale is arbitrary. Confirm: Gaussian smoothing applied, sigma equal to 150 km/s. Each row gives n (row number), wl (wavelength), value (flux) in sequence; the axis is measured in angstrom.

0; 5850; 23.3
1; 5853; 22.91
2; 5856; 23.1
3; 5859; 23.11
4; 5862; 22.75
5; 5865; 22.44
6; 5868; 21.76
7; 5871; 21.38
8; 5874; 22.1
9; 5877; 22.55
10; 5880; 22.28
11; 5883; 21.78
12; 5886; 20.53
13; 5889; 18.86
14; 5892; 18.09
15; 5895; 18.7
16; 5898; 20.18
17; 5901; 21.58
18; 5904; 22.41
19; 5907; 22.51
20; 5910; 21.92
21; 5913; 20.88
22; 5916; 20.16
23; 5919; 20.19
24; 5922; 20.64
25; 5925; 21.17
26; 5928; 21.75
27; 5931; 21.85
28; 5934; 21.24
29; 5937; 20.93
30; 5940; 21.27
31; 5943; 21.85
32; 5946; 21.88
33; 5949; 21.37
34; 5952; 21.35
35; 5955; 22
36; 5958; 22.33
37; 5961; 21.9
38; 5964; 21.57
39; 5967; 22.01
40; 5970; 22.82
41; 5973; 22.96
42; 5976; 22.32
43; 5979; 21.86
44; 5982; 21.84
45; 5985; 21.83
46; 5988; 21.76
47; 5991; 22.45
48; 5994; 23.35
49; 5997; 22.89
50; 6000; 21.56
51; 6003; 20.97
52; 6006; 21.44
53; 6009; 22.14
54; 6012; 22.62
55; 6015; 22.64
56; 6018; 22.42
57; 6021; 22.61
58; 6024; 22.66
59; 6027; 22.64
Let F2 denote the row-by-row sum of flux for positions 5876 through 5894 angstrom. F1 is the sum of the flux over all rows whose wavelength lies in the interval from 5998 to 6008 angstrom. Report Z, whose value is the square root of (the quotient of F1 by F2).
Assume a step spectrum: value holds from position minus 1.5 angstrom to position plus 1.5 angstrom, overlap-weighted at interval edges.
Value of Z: 0.72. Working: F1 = 64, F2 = 124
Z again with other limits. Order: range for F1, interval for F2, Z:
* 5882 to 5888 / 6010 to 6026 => 0.61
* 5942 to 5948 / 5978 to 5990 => 0.71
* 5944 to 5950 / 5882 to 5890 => 0.84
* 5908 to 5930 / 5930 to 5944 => 1.17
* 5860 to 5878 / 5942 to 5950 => 1.43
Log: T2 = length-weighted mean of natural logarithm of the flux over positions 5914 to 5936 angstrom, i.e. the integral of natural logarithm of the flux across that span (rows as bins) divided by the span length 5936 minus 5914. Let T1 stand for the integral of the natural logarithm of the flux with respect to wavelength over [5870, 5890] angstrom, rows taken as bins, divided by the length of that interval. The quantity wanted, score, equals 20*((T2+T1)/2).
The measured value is 61.1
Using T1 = 3.06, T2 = 3.04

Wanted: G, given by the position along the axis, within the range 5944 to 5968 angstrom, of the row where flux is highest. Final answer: 5958 angstrom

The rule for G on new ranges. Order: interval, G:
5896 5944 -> 5907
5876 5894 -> 5877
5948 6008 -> 5994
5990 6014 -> 5994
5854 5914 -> 5859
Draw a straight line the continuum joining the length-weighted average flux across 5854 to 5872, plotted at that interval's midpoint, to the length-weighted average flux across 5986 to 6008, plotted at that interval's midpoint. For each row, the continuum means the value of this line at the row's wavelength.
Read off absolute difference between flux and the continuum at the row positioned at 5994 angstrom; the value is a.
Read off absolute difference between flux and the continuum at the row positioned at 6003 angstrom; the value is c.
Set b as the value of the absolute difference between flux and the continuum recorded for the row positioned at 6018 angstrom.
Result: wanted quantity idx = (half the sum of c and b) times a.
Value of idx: 1.0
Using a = 1.28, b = 0.4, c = 1.1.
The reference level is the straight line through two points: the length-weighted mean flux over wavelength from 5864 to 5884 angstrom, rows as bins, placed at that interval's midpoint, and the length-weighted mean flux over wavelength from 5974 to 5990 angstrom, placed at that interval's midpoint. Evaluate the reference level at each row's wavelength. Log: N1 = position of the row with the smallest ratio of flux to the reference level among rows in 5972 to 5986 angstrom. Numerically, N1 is 5985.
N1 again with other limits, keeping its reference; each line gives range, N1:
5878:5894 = 5892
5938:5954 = 5940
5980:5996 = 5988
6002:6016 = 6003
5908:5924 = 5916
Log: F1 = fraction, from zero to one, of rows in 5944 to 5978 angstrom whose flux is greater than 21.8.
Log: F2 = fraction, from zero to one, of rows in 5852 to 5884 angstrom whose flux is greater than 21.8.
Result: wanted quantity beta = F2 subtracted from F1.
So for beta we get 0.00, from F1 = 0.7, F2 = 0.73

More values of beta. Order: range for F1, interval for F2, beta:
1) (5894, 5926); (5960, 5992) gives -0.55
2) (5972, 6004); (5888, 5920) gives 0.45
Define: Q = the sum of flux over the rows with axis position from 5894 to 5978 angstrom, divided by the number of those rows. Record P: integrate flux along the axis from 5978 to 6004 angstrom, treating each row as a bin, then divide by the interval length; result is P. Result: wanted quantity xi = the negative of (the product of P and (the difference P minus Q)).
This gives -13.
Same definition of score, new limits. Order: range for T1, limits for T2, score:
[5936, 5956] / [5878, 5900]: 60.7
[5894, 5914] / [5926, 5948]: 61.2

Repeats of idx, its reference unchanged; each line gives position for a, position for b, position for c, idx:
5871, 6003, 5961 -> 0.7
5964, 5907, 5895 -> 1.1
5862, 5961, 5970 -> 0.1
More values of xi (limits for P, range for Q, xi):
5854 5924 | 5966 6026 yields 20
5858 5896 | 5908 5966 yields 2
